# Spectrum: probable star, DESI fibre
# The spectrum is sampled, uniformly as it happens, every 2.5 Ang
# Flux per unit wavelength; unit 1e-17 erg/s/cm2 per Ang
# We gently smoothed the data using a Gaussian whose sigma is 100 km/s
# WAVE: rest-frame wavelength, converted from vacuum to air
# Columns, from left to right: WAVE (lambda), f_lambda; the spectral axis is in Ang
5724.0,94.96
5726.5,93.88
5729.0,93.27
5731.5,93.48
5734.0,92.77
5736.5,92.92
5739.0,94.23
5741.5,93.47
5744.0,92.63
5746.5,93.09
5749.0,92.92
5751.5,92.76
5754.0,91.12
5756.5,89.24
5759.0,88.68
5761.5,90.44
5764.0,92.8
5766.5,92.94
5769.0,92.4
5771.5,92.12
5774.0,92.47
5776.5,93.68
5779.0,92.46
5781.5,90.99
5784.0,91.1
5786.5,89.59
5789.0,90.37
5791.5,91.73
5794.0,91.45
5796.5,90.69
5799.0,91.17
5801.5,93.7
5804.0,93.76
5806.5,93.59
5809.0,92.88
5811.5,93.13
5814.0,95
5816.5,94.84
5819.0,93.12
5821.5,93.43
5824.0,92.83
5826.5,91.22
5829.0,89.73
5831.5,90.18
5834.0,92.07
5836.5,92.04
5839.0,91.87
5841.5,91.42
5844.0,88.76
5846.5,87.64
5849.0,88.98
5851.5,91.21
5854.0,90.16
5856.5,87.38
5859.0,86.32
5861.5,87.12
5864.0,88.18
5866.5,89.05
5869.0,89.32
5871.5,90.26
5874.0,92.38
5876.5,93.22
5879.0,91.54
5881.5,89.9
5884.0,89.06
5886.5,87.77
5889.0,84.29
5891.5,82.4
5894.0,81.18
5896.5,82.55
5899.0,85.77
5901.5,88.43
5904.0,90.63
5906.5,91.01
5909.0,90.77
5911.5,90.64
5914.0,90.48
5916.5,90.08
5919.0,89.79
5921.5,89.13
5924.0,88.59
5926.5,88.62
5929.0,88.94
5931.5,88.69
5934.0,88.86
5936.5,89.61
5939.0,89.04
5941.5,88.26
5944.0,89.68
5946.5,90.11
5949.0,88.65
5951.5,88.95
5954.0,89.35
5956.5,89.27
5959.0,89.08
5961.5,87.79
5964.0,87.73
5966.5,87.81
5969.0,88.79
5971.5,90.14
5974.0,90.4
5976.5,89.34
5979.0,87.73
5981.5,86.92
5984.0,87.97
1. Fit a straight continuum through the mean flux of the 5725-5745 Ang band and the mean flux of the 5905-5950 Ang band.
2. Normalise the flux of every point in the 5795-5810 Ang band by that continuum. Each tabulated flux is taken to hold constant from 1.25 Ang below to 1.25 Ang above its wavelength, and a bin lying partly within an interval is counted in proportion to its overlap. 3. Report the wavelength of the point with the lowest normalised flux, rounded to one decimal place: 5796.5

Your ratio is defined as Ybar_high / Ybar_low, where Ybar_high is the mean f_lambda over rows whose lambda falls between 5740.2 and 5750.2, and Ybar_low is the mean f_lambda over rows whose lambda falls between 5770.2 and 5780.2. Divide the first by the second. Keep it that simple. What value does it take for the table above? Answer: 1.00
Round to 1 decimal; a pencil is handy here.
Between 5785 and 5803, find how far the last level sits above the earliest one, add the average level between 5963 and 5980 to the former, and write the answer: 93.0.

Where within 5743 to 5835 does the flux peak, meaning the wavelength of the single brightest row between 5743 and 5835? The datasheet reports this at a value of 5814.0 Ang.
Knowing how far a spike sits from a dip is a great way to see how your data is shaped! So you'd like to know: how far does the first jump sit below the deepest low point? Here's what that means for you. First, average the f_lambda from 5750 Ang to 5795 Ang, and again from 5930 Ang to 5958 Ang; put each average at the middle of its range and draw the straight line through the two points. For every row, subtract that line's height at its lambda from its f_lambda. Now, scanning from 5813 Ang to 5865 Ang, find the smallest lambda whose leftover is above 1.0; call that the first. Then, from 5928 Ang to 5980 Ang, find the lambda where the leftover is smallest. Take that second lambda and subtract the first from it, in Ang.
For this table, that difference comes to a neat 150.0 Ang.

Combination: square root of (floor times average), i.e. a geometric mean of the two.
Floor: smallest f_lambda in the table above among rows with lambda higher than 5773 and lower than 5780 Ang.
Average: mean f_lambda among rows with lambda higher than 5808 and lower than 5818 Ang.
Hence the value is 93.21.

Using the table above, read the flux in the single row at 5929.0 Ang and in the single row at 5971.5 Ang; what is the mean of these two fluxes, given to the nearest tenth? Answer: 89.5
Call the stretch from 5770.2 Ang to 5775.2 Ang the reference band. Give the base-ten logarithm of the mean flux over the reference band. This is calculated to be 1.97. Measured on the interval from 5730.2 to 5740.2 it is 1.97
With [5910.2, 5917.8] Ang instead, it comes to 1.96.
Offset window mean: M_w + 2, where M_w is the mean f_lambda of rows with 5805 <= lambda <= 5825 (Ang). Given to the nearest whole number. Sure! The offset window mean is 96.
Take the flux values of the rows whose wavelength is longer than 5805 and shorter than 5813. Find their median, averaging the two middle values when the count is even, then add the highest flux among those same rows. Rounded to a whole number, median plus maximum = 187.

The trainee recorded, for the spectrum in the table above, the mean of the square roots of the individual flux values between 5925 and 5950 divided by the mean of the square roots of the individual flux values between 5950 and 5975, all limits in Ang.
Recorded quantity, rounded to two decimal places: 1.00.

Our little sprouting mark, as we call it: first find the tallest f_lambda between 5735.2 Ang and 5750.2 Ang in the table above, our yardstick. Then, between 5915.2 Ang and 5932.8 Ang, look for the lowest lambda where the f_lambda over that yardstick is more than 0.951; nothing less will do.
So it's 5916.5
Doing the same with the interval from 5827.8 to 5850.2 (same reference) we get 5829.0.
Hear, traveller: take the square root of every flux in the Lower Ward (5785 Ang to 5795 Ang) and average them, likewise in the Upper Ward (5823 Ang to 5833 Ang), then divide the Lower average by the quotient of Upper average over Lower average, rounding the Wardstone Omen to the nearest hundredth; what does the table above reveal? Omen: 9.52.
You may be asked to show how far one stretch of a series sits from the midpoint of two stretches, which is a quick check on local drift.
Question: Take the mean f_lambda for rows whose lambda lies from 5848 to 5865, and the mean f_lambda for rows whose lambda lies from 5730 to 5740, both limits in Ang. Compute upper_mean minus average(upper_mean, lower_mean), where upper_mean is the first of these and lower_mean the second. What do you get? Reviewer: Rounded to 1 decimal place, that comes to -2.4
